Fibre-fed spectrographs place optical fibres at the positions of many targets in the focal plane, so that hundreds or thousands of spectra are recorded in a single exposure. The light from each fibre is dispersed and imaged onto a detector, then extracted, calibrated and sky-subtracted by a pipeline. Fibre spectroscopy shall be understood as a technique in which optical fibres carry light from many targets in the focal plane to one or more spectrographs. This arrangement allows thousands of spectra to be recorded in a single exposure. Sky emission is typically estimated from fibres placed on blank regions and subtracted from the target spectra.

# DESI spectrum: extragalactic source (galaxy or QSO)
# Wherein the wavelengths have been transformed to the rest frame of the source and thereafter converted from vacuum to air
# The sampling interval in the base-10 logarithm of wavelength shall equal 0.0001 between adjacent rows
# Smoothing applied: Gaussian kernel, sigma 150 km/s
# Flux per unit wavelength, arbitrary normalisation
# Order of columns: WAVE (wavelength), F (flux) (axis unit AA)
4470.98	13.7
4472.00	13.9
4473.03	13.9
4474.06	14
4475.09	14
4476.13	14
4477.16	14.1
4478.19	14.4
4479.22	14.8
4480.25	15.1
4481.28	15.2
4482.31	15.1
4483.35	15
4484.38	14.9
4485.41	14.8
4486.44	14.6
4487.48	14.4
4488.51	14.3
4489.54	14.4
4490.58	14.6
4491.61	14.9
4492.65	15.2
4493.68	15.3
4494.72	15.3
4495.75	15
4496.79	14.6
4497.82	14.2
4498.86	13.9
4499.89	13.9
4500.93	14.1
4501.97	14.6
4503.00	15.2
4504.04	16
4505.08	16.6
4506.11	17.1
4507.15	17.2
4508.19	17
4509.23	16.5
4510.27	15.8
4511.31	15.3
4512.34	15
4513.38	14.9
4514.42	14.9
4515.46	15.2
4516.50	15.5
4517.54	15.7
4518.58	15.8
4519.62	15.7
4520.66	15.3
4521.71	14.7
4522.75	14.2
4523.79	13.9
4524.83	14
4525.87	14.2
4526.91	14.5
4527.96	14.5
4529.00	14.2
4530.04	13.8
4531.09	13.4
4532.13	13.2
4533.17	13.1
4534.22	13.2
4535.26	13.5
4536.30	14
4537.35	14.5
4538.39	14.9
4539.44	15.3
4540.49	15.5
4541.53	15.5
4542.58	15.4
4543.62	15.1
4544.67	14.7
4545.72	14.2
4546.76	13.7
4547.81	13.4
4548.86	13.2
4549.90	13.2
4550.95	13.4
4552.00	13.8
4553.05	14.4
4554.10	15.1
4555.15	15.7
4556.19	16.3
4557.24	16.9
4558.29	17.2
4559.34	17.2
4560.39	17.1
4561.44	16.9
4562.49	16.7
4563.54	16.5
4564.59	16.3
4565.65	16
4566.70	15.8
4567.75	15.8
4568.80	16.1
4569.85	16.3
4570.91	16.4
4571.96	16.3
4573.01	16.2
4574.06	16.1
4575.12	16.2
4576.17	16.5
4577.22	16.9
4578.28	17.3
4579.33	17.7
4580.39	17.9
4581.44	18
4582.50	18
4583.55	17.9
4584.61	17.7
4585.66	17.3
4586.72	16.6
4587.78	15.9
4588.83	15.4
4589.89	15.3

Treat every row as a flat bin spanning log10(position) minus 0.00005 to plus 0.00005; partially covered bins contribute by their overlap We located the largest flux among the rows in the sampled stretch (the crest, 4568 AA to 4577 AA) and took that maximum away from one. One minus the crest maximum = -15.5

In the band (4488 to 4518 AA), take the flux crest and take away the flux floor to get 3.3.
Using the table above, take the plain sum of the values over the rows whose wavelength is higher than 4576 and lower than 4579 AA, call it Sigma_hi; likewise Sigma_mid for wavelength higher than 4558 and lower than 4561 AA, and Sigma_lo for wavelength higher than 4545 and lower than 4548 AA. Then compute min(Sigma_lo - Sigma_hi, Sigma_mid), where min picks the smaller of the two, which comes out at -9.4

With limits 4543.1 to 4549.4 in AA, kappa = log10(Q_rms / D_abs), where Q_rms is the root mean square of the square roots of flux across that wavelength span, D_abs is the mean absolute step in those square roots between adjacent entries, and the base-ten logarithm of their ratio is 1.87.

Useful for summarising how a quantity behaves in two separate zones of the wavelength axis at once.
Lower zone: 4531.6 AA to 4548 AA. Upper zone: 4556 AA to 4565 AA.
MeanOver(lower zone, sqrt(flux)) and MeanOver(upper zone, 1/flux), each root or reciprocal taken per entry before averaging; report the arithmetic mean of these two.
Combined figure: 1.92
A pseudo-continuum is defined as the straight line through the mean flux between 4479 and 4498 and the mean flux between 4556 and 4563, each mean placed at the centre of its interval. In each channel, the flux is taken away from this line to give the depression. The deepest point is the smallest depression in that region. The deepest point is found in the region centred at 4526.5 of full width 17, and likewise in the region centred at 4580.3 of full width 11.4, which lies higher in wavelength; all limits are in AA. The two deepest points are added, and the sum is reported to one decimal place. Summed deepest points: -0.5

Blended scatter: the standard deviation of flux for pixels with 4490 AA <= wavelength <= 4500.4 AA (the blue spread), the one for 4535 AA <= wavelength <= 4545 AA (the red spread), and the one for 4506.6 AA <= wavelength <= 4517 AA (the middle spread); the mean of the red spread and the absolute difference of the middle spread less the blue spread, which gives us 0.5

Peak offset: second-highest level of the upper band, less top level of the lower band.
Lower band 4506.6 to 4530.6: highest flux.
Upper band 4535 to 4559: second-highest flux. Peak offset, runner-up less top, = -0.3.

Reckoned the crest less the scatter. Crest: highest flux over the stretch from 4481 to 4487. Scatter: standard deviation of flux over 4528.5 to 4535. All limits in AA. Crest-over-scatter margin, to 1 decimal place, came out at 14.8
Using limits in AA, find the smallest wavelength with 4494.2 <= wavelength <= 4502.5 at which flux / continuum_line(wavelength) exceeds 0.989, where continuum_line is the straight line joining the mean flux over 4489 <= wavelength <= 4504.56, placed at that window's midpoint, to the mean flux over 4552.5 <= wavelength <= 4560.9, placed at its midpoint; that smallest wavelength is 4494.72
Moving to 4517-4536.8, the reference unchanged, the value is 4517.54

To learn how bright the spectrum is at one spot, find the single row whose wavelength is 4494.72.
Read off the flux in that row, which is 15.3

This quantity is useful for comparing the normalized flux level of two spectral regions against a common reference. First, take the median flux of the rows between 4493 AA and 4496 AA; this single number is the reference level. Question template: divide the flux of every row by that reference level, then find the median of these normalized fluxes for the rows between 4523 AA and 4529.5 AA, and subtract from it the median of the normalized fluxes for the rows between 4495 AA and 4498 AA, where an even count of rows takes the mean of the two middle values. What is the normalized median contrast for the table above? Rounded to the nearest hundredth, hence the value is -0.03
